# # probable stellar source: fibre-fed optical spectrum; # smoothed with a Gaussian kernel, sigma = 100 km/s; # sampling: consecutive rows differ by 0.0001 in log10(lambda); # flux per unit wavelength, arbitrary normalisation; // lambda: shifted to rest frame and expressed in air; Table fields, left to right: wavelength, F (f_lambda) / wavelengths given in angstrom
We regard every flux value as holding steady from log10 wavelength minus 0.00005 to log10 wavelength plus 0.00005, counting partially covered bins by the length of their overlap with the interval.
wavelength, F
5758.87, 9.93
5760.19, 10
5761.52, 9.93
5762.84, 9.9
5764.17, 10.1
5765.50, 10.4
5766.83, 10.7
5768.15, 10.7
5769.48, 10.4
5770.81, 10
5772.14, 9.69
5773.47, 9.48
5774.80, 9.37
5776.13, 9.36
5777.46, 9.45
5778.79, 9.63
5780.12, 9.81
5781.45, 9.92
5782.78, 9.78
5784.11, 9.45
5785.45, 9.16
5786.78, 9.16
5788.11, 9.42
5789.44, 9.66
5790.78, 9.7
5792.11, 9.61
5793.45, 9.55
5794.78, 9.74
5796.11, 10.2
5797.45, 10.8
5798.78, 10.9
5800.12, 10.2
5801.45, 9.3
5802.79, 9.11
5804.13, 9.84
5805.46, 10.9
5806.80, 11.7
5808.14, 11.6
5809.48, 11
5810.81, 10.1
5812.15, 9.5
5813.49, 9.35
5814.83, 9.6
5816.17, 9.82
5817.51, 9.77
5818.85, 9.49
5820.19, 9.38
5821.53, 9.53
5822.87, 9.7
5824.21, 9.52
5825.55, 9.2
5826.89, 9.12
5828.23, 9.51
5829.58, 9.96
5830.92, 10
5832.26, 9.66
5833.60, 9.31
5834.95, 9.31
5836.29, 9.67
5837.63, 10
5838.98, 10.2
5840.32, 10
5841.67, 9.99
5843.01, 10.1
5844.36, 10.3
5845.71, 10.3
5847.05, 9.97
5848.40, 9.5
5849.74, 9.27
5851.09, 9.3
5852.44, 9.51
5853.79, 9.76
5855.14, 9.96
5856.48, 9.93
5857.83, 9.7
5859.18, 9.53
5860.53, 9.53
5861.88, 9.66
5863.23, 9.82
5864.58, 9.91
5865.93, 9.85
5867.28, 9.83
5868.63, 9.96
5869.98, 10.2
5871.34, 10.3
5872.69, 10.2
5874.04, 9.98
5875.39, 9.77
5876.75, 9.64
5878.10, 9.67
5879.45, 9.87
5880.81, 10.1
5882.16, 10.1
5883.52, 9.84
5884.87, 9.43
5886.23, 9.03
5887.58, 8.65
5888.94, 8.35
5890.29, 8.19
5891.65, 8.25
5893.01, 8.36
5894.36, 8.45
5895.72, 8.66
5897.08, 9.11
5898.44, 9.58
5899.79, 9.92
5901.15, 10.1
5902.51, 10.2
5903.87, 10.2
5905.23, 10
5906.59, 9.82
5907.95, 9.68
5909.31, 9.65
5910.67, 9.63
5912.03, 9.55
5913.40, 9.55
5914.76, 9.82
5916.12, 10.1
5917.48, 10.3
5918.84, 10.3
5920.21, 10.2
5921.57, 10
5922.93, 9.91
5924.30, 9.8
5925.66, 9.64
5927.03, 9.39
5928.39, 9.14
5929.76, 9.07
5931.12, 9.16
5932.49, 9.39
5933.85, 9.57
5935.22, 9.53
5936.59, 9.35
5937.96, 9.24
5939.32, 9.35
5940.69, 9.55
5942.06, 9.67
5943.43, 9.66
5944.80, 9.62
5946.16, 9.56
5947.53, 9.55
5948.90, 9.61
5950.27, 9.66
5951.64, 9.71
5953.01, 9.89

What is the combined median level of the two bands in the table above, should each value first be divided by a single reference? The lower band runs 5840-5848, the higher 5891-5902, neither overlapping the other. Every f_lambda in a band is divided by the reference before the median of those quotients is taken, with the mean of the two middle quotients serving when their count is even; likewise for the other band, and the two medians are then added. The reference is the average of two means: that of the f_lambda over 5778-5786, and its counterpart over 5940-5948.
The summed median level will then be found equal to 1.97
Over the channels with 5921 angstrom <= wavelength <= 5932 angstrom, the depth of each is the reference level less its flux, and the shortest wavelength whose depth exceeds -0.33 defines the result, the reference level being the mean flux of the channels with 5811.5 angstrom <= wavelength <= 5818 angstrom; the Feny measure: 5922.93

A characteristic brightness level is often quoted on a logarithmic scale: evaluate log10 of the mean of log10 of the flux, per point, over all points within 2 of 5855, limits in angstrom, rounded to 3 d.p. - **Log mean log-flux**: -0.002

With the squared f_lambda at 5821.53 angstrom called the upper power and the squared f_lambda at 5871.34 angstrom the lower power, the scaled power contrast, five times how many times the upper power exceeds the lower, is 4.3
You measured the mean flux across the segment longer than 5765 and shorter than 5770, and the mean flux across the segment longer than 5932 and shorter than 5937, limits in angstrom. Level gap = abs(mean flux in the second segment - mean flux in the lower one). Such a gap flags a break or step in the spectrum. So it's 1.1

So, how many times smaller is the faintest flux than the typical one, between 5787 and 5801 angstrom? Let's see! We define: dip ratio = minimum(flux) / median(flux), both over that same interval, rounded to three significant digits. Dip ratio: 0.969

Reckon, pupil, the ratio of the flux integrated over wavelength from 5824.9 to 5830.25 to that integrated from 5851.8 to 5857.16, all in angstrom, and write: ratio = 0.96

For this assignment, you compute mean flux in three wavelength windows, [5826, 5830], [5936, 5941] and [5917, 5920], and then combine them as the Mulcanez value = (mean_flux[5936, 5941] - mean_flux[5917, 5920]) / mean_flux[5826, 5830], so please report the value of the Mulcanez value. -0.10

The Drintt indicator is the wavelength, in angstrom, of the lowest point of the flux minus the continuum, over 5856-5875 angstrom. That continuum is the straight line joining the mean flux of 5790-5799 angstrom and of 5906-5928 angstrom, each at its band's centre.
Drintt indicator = 5859.18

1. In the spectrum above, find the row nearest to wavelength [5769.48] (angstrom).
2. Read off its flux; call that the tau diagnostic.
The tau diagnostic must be 10.4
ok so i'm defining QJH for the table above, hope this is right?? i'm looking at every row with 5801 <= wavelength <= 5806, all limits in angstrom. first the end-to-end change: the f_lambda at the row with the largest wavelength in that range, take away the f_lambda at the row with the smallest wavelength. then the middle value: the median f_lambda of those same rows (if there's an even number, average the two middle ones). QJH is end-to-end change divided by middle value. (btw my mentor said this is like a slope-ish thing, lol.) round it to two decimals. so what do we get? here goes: 0.17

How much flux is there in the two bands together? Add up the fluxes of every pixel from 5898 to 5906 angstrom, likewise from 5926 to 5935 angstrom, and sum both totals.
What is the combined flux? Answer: 115.7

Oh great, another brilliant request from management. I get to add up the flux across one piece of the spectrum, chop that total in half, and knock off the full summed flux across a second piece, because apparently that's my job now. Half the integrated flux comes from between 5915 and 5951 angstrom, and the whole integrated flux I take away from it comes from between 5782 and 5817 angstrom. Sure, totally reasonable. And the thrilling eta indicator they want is -175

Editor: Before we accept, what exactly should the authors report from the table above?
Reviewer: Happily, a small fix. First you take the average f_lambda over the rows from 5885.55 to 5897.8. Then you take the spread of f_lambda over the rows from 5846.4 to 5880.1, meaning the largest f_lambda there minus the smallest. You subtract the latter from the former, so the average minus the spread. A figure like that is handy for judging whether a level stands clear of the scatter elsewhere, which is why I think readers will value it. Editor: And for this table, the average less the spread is 7.5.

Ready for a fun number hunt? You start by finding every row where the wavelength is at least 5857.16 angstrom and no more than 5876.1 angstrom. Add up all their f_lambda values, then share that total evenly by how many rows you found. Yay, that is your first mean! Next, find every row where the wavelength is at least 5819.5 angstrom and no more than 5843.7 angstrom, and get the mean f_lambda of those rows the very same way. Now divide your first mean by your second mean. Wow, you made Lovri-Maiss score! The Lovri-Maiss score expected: 1.02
